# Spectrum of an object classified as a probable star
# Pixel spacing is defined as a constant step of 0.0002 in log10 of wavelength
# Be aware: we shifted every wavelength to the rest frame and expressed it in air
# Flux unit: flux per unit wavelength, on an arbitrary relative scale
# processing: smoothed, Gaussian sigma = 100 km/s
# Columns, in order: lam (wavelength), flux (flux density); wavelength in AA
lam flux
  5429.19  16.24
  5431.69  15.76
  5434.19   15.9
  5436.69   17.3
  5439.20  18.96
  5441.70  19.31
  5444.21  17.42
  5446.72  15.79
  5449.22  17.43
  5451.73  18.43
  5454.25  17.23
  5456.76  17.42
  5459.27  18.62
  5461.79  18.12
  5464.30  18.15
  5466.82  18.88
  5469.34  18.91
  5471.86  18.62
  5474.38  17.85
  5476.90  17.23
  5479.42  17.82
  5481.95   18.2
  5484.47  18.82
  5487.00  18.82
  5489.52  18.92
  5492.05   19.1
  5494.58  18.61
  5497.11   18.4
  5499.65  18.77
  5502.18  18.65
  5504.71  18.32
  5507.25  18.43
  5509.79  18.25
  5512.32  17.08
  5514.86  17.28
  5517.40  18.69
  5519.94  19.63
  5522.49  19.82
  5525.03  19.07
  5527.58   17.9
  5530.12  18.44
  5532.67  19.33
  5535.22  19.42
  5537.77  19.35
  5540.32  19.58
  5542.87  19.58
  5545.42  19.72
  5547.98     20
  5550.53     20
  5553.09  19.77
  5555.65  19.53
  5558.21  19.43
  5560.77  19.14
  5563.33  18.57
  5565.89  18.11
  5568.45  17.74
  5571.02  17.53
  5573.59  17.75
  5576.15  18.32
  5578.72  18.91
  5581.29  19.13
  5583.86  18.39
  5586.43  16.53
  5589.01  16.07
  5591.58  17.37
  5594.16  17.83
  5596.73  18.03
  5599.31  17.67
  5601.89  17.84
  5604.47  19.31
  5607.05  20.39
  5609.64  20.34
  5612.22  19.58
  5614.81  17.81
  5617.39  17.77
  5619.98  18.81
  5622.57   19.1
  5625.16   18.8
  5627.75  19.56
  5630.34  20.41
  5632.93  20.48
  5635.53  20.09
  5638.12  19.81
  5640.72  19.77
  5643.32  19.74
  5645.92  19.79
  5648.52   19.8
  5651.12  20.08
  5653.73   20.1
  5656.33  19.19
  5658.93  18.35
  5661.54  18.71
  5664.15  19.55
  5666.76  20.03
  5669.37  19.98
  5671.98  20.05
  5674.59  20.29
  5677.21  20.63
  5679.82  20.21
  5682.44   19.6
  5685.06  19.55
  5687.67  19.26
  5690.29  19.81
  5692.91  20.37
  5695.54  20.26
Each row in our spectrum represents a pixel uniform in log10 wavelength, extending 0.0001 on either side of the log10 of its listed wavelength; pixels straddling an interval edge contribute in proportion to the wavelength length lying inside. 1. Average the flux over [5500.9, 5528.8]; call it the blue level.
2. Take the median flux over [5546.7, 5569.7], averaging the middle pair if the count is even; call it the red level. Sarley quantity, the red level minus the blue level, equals 1.0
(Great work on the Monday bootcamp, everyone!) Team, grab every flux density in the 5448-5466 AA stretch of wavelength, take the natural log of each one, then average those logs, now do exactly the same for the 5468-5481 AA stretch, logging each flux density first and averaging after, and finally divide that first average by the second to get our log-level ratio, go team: 1.00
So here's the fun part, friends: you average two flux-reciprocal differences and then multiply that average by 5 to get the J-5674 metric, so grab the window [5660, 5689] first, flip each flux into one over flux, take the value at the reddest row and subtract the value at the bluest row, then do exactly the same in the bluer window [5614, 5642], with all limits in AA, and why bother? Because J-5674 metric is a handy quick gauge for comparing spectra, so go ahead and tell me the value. -0.018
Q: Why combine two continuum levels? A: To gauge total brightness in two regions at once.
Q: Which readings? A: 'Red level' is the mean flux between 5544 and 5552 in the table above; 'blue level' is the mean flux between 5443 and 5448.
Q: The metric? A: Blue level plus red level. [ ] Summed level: 36.5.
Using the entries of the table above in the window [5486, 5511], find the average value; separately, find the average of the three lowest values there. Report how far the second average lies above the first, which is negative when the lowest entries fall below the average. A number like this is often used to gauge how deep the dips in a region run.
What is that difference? -0.30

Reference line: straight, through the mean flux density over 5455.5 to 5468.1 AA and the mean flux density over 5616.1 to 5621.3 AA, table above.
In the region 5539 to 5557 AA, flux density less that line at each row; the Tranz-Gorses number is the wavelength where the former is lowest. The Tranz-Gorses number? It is 5555.65 AA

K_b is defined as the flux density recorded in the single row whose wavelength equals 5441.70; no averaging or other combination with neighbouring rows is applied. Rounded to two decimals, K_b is 19.31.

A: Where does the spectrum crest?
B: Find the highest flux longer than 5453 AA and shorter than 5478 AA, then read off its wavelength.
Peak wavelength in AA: 5469.34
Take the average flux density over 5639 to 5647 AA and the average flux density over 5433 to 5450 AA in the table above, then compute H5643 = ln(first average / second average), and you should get 0.12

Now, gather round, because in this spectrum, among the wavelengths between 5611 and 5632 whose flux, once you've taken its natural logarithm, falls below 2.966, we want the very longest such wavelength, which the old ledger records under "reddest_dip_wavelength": 5625.16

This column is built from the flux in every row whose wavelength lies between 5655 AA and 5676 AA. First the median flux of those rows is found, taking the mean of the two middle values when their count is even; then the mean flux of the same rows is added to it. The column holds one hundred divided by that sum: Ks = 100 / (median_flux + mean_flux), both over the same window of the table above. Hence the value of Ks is 2.55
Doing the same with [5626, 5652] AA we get 2.52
